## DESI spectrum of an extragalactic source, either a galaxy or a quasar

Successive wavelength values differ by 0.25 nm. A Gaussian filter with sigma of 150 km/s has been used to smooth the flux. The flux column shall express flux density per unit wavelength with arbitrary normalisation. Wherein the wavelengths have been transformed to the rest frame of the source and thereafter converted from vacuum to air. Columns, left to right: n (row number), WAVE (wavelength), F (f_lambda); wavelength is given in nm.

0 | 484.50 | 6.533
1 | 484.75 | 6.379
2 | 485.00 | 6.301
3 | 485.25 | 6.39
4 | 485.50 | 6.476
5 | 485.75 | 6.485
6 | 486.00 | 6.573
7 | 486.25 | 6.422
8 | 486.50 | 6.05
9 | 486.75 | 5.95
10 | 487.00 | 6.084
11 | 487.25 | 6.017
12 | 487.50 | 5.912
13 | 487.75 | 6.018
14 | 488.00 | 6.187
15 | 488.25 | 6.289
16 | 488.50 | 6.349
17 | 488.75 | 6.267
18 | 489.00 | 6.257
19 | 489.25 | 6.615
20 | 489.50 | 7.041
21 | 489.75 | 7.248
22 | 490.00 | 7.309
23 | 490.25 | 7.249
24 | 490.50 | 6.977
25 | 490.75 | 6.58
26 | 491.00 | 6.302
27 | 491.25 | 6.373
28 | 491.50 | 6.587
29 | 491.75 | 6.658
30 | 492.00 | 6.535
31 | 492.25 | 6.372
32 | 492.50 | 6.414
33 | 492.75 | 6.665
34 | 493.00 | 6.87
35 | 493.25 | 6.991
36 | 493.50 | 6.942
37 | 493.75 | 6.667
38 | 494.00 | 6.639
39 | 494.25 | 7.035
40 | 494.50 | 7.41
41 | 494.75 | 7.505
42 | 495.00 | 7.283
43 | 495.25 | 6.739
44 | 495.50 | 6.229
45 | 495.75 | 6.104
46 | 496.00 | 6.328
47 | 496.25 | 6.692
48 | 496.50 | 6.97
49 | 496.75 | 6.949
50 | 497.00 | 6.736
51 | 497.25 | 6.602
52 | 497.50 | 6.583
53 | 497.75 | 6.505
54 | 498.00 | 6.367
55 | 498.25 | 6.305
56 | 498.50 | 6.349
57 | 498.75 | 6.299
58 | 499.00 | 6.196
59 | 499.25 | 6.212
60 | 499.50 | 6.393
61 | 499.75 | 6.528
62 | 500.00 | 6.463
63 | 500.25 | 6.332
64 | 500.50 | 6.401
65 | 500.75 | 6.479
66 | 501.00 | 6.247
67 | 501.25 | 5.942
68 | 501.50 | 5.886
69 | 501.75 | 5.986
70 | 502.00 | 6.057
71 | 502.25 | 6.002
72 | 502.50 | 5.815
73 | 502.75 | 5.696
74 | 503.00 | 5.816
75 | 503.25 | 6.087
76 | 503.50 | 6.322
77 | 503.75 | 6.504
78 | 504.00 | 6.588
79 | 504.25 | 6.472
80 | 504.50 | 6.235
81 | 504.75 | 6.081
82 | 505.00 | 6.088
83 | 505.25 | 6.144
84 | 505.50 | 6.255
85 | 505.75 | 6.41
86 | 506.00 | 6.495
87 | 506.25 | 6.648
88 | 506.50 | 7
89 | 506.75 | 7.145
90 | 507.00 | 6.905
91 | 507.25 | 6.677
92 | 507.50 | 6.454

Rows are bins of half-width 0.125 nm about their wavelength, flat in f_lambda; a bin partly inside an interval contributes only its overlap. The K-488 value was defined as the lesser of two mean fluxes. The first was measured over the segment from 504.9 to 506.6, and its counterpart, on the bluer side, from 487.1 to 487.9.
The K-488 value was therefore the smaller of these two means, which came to 6.0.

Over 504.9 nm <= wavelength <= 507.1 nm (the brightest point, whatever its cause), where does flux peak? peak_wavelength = 506.75 nm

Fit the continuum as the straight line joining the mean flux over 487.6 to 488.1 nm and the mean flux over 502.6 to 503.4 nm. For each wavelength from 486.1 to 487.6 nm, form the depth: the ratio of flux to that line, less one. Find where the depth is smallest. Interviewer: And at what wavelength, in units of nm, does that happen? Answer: 487.50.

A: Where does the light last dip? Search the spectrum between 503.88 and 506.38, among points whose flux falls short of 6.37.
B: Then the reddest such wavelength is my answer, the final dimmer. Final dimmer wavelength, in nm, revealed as 505.50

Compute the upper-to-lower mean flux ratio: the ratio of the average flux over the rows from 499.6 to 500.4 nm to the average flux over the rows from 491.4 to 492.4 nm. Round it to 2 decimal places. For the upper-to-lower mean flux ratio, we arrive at 0.99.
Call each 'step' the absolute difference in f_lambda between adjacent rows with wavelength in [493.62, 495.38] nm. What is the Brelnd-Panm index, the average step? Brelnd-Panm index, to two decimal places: 0.28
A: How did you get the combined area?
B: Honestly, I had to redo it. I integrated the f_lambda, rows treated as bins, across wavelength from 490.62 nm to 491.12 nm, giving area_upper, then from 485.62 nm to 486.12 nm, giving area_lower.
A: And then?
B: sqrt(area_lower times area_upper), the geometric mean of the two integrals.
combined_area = 3.24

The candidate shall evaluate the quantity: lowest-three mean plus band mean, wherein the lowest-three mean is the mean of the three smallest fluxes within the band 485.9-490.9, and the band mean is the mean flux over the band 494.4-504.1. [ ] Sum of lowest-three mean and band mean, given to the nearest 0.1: 12.4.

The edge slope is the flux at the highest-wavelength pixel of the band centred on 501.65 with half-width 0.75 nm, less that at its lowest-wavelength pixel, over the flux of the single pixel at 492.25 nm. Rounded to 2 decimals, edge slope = -0.04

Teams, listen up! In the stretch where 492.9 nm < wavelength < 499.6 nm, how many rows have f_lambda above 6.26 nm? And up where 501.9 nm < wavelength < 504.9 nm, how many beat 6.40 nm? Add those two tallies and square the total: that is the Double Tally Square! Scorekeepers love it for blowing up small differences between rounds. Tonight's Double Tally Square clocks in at 676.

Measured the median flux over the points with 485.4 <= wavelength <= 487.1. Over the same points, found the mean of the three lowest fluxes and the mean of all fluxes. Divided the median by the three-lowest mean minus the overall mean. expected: -24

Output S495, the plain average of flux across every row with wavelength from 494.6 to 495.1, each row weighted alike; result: 7.4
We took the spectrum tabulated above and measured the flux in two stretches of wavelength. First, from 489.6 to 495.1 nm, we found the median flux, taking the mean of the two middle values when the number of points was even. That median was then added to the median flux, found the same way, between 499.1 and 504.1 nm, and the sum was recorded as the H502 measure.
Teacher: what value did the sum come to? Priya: 13.0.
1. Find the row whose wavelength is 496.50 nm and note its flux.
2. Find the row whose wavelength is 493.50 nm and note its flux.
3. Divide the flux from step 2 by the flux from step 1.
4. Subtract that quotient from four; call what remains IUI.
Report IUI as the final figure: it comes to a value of 3.00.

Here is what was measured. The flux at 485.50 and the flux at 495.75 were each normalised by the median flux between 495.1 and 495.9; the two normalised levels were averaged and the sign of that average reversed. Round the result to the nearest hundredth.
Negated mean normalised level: -1.01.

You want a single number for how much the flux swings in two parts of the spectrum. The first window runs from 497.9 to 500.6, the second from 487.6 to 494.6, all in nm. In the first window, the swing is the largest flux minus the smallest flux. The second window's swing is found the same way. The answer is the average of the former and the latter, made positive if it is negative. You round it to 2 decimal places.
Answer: 0.86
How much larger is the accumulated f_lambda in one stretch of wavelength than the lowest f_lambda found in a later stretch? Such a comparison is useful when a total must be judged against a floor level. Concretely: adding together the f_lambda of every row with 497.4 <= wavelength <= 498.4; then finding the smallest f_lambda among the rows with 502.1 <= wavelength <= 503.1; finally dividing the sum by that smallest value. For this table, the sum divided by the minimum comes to 4.52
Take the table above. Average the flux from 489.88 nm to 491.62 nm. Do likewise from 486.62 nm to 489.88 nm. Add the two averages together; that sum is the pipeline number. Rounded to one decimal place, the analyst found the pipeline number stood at 13.1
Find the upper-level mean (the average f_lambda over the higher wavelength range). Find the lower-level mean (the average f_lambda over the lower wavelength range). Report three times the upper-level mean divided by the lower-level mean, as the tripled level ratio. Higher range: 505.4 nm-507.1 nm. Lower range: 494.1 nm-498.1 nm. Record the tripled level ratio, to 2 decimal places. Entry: 2.97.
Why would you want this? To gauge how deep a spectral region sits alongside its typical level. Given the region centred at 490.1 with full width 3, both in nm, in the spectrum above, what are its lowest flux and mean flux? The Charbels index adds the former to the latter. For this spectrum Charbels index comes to 13.0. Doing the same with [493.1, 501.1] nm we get 12.7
